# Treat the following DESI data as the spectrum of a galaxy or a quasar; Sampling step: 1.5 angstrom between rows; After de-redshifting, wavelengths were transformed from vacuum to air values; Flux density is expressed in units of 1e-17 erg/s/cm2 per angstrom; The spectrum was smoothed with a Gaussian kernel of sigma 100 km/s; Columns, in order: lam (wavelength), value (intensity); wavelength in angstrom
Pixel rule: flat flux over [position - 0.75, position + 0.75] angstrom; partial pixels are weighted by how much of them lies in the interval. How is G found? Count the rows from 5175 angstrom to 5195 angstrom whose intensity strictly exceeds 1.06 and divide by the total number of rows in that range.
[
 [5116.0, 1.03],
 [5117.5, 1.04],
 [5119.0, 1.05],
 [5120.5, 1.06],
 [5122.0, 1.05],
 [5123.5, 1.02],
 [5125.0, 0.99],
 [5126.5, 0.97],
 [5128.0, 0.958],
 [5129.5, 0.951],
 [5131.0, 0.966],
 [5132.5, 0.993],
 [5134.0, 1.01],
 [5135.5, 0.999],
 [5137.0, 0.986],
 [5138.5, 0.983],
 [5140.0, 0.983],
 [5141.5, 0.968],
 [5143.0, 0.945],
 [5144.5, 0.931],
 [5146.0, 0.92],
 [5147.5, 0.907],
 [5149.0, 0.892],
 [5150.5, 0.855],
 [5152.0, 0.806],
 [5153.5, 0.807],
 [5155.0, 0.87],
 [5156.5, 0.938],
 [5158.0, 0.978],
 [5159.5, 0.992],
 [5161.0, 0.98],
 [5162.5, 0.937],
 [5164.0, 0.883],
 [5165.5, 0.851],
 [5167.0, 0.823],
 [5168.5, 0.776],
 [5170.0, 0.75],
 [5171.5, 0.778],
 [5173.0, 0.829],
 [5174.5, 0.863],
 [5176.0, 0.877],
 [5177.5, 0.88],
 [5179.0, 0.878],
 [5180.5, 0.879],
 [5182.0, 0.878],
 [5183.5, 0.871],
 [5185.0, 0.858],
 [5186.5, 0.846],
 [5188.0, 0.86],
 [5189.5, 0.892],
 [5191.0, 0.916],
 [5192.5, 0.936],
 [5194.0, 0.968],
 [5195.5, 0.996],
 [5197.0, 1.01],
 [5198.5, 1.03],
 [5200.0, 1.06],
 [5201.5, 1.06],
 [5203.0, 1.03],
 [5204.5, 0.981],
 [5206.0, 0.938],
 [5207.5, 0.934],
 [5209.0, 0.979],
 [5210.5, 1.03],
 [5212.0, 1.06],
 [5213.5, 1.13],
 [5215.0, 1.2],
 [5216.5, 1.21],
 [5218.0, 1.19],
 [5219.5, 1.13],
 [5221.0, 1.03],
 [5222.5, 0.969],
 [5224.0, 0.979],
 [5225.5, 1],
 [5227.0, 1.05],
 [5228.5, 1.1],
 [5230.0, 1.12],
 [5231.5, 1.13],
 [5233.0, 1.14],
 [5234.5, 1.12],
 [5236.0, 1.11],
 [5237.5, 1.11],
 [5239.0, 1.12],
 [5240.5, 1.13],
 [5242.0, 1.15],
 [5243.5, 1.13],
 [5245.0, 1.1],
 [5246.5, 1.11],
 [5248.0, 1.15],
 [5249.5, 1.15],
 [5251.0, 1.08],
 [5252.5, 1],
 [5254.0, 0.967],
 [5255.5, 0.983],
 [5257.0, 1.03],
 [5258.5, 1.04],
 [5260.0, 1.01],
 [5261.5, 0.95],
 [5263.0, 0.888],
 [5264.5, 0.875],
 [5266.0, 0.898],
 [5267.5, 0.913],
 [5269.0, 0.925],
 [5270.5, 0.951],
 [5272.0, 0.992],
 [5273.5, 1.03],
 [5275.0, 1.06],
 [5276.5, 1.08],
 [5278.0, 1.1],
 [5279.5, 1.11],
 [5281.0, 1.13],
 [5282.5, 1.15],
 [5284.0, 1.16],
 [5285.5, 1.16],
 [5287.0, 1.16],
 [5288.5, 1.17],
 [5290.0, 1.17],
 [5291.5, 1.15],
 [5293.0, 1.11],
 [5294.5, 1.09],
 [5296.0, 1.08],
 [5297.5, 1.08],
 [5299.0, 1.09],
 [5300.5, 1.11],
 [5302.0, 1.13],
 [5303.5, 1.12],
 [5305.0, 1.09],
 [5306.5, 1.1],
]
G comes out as 0.0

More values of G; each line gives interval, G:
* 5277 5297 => 1.0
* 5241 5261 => 0.5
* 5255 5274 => 0.0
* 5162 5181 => 0.0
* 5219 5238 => 0.6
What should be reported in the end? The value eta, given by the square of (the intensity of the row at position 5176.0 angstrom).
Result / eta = 0.8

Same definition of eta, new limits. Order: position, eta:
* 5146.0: 0.8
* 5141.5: 0.9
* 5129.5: 0.9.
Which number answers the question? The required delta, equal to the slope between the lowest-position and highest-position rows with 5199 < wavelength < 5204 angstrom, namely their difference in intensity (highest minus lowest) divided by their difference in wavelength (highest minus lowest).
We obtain -0.010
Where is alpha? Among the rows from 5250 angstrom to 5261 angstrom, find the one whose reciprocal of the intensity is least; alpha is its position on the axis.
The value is 5251.0 angstrom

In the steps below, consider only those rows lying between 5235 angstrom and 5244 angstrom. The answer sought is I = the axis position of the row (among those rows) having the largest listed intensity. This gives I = 5242.0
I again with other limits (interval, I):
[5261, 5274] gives 5273.5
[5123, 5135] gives 5123.5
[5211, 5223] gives 5216.5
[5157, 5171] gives 5159.5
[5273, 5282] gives 5281.0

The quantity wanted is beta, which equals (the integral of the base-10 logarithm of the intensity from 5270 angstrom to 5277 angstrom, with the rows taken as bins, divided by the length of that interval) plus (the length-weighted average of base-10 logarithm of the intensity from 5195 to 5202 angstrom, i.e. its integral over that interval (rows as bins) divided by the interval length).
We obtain 0.02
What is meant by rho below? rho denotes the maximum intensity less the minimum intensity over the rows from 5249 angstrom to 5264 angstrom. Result 0.26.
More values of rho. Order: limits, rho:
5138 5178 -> 0.24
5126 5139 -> 0.06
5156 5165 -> 0.11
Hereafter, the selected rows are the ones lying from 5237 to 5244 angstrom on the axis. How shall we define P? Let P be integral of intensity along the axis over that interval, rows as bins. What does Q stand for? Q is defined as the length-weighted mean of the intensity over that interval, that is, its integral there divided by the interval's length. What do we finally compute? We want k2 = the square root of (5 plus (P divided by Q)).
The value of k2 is 3.5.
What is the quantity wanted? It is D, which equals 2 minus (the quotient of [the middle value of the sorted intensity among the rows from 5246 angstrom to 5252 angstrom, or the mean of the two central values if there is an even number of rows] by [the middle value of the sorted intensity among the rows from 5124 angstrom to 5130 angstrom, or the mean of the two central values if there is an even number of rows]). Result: 0.83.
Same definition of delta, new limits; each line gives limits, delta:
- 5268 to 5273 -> 0.022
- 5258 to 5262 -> -0.030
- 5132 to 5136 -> 0.002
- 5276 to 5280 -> 0.010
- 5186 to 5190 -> 0.015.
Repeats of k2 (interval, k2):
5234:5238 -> 3.0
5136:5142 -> 3.3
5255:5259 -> 3.0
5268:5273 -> 3.2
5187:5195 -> 3.6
